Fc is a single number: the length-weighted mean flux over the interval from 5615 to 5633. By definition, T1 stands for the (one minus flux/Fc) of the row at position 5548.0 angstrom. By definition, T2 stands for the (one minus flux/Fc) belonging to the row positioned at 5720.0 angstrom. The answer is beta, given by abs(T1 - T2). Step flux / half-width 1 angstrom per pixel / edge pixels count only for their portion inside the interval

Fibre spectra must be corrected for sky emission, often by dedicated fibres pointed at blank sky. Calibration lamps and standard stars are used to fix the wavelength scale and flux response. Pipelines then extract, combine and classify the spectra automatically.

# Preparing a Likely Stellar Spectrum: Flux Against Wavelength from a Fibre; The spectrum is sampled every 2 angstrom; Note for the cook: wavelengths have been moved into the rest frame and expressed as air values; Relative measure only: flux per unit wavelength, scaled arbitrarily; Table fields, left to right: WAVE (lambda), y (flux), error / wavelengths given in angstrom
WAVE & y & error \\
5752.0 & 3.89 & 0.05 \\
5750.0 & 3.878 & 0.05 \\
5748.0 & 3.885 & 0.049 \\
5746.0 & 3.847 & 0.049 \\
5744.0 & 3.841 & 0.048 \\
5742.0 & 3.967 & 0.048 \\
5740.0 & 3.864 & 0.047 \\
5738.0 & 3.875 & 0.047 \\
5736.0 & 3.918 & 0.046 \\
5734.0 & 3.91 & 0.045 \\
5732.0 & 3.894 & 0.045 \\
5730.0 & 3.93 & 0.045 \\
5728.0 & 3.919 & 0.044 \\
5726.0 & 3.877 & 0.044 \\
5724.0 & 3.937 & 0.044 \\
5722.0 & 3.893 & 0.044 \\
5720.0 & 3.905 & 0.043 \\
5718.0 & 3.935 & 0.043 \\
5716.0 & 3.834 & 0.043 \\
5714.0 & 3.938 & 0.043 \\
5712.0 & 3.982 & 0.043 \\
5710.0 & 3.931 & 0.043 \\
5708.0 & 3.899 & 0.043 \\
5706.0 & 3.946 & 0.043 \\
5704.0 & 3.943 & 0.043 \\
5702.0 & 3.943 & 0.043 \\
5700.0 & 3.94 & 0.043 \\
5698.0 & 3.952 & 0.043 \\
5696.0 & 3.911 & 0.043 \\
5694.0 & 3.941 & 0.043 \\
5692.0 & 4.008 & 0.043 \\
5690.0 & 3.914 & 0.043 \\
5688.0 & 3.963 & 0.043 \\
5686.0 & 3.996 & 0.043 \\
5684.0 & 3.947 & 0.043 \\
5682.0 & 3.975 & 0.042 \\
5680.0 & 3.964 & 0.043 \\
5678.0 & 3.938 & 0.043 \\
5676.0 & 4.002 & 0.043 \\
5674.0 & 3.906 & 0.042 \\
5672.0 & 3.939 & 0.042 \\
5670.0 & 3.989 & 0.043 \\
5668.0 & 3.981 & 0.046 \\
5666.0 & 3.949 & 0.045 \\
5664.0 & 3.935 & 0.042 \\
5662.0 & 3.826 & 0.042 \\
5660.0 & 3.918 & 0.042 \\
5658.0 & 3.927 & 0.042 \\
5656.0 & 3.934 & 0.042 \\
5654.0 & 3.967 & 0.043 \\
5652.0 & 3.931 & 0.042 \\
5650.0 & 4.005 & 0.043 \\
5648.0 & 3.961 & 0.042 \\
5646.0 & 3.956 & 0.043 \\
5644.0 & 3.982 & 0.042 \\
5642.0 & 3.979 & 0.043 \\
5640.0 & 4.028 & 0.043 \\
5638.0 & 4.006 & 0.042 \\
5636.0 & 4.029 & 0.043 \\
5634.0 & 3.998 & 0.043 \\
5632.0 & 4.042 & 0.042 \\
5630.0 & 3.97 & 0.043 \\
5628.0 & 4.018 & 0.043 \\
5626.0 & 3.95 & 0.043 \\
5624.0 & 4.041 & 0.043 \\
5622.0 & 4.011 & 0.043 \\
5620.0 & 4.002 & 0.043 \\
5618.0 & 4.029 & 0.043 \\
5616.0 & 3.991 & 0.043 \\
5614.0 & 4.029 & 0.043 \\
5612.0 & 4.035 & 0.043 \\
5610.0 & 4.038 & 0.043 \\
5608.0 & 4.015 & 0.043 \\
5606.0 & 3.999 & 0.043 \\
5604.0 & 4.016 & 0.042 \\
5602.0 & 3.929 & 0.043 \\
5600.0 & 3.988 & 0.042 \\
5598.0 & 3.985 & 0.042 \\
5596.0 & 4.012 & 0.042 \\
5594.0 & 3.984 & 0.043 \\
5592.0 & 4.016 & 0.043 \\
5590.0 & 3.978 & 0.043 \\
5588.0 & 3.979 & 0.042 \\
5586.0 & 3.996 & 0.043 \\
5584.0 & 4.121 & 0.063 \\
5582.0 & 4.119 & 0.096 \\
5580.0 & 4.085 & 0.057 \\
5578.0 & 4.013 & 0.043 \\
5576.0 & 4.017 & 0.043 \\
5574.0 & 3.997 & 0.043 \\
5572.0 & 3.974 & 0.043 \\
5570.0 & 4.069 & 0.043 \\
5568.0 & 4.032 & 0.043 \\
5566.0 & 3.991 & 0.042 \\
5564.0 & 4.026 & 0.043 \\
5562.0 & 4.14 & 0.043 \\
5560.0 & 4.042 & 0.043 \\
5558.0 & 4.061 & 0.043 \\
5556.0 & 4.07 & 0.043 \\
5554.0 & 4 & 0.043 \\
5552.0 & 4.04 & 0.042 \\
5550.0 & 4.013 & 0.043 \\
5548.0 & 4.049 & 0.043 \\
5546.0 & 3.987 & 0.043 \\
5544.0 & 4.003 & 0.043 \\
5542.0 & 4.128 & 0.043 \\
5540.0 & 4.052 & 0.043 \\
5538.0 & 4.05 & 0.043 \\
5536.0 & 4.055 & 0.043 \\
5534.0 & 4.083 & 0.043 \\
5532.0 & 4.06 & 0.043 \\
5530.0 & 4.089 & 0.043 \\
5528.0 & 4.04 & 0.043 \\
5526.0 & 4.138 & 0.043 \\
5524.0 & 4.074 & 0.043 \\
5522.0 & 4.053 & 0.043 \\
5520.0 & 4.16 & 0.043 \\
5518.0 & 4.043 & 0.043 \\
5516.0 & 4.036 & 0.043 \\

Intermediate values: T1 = -0.011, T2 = 0.025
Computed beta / 0.036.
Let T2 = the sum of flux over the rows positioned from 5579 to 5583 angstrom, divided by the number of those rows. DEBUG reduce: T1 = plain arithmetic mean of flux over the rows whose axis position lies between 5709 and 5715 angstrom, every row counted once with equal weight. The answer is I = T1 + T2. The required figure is 8.05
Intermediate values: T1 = 3.950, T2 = 4.10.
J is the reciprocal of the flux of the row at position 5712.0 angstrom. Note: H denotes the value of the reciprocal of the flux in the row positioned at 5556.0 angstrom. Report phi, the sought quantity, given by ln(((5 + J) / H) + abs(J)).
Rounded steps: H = 0.246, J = 0.2511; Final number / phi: 3.07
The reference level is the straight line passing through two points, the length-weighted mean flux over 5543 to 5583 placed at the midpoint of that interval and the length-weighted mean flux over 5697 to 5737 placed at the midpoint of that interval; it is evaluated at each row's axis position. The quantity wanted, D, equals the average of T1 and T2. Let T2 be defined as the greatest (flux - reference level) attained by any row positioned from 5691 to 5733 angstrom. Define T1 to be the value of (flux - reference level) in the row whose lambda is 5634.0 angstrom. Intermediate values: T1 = 0.015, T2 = 0.068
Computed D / 0.041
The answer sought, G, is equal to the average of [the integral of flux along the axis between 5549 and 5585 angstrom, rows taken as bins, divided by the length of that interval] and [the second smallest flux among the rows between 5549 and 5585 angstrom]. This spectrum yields 4.02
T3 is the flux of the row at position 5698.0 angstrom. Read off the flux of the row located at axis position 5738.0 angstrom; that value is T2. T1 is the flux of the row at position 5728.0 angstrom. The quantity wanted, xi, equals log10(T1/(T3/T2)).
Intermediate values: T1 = 3.919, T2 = 3.875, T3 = 3.952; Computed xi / 0.585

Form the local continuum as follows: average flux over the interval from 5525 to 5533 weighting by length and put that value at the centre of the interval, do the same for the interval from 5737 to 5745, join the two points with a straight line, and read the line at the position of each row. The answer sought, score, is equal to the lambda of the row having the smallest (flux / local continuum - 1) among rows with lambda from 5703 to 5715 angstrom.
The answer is 5708.0 angstrom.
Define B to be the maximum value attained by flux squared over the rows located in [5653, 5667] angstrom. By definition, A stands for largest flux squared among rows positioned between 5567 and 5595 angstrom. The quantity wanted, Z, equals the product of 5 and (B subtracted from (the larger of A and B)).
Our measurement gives 6.2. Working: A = 17.0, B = 15.7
